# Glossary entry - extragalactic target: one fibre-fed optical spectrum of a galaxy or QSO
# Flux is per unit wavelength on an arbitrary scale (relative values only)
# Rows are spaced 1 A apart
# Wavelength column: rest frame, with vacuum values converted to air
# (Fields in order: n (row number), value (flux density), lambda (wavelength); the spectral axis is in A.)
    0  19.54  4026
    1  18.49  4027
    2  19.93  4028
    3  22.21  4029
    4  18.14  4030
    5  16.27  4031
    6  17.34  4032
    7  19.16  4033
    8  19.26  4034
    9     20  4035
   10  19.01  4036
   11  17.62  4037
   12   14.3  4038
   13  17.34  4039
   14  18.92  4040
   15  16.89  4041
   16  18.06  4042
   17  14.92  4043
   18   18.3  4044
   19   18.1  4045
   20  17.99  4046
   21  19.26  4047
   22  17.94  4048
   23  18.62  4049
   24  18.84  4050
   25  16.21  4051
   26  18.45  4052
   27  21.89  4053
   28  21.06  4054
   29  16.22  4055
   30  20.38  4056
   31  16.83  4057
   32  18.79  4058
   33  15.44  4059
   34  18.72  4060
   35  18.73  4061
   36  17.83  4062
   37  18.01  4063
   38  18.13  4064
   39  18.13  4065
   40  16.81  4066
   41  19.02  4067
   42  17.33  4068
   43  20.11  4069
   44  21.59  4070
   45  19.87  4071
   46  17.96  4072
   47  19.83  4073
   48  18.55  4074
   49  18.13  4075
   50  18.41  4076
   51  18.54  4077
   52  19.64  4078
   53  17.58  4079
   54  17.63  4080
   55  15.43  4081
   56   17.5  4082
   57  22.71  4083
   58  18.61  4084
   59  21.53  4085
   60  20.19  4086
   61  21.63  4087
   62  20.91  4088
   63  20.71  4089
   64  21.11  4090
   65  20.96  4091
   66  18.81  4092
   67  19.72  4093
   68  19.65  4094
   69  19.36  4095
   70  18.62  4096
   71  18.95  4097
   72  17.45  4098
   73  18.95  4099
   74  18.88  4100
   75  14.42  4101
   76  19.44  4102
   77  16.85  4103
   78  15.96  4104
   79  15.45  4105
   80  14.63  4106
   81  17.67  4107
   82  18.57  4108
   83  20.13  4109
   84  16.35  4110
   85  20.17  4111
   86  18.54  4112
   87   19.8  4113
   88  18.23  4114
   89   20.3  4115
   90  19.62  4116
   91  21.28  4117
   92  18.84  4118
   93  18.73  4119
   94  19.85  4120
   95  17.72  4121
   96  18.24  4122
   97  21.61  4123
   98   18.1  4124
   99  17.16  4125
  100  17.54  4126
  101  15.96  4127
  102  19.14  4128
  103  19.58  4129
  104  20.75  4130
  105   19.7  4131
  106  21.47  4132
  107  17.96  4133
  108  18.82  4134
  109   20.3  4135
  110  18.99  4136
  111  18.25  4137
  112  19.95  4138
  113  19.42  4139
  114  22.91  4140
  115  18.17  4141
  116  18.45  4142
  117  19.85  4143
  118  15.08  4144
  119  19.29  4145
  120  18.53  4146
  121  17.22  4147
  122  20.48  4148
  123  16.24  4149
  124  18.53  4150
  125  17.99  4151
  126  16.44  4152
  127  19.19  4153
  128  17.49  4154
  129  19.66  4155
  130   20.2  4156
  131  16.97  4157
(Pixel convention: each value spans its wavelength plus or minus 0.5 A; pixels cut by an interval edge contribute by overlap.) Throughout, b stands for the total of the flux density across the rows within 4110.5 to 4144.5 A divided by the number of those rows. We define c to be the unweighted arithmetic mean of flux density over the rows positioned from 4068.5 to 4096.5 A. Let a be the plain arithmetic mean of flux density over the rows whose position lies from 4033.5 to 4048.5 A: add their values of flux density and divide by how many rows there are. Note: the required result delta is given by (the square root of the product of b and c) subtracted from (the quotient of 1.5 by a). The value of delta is -19.2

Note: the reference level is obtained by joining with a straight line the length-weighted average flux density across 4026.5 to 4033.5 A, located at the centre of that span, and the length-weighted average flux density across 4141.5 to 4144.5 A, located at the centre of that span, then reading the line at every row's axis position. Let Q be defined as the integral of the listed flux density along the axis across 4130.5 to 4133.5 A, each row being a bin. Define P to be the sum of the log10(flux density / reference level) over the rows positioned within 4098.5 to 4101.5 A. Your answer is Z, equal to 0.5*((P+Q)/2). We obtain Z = 14.8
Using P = -0.07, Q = 59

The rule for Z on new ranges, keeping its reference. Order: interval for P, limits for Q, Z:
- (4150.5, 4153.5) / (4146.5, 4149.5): 13.5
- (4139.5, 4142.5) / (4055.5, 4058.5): 14.0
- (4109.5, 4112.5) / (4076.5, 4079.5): 13.9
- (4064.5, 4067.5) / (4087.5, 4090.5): 15.7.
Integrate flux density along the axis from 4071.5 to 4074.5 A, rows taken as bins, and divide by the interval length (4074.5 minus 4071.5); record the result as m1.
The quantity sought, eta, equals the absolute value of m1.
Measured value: 18.8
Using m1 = 18.8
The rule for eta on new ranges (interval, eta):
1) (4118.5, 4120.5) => 19.3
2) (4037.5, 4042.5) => 17.1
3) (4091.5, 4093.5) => 19.3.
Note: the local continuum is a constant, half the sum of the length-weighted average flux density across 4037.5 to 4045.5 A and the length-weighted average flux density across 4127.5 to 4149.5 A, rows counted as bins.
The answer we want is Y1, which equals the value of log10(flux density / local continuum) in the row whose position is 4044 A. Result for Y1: 0.00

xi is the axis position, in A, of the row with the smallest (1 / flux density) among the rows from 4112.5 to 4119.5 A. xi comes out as 4117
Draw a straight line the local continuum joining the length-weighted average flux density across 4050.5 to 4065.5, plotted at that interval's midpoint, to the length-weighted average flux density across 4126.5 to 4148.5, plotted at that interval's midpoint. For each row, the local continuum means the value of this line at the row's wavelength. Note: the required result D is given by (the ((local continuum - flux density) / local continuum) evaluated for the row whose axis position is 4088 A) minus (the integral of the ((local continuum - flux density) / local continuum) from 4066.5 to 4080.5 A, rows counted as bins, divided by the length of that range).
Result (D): -0.10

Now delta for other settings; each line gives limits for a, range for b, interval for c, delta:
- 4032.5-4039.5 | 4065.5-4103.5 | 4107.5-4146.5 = -19.0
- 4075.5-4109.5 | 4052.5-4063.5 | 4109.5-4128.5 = -18.6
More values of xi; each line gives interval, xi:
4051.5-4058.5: 4053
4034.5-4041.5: 4035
